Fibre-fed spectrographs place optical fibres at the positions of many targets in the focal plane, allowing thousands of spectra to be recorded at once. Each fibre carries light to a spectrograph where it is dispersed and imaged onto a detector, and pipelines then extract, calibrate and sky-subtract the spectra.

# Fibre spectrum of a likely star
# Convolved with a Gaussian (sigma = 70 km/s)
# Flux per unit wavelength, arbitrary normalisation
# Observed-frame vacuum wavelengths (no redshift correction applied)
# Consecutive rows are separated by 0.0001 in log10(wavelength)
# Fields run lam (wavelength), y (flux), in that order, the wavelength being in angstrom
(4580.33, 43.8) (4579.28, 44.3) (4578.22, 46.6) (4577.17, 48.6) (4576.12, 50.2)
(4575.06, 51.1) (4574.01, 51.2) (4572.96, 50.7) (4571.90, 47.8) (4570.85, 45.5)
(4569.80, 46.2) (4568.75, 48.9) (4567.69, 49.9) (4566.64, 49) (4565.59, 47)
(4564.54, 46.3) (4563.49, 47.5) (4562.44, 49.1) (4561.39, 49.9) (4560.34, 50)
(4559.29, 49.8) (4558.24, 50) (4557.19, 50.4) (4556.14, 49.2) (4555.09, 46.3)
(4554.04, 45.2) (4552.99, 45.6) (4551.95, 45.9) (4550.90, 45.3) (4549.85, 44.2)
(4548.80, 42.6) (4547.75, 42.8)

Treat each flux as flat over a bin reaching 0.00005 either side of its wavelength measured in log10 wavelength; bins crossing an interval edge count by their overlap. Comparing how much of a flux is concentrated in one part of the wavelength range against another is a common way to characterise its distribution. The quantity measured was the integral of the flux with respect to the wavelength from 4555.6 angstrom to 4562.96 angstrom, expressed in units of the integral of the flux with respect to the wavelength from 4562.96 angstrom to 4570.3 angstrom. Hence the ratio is 1.04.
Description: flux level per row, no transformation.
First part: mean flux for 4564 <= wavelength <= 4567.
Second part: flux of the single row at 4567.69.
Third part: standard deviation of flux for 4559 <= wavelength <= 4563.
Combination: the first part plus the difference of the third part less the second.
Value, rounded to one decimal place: -2.1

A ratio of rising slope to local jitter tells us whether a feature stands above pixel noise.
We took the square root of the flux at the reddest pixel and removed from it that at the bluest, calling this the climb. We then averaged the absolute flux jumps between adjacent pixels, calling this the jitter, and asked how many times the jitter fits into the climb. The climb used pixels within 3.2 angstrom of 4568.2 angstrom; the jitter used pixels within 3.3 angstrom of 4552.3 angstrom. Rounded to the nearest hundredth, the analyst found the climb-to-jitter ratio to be -0.16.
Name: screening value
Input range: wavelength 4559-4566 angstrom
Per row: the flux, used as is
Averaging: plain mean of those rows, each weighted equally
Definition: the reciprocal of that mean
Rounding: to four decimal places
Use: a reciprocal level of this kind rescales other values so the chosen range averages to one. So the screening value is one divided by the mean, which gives 0.0206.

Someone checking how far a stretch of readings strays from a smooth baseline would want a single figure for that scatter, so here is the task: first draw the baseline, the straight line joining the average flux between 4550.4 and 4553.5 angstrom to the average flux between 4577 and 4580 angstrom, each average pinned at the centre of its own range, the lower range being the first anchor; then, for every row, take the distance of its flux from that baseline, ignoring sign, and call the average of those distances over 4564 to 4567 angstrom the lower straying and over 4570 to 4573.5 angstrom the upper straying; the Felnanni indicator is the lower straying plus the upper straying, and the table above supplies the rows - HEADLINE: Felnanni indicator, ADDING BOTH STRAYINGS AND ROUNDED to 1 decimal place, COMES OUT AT 3.6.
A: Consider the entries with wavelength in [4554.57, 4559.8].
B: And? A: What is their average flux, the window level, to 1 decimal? 49.1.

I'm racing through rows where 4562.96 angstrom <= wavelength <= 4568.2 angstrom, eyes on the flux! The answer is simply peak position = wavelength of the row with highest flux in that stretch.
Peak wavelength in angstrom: 4567.69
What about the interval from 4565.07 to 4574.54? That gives 4574.01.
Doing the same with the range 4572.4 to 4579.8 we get 4574.01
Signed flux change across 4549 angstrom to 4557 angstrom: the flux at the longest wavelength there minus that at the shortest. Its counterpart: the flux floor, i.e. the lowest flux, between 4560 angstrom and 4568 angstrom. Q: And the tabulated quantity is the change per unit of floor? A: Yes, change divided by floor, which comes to 0.11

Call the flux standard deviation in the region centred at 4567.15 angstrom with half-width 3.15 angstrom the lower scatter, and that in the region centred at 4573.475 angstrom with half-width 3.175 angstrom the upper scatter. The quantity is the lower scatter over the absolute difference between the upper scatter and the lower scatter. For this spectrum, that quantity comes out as 2.2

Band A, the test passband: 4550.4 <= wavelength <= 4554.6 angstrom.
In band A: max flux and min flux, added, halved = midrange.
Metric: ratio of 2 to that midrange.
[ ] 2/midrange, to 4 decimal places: 0.0439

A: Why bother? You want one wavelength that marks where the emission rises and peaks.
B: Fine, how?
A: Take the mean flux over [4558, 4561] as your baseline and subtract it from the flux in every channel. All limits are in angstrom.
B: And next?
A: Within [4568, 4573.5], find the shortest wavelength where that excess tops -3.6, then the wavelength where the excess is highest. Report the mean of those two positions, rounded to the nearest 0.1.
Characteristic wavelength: 4570.9 angstrom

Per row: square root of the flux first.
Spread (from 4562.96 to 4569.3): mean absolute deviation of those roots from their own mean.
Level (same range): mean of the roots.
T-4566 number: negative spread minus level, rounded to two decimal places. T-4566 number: -7.02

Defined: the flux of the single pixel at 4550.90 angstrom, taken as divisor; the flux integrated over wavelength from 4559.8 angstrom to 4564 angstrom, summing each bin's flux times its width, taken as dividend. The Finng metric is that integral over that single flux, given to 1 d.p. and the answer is 4.6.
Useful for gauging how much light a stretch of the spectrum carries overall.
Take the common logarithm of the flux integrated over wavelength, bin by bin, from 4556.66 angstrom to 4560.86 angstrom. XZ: 2.3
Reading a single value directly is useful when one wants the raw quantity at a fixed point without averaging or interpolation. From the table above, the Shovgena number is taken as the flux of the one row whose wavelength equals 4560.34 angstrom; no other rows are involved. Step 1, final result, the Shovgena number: 50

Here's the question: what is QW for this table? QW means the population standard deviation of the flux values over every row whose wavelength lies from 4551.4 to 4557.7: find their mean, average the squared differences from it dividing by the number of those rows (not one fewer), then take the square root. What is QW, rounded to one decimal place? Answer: 2.0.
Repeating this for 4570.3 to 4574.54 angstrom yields 2.3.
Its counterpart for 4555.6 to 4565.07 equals 1.3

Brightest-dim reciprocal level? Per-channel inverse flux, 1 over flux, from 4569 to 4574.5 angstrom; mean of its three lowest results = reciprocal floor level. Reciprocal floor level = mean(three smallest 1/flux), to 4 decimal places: 0.0201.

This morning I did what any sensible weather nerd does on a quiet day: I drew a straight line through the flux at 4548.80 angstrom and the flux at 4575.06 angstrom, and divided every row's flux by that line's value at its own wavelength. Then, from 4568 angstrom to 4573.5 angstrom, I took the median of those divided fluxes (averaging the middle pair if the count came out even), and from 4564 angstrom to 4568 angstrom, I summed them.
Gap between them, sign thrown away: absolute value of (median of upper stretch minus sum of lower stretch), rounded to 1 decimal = 3.0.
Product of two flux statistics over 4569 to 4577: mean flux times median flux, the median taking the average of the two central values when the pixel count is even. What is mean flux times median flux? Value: 2458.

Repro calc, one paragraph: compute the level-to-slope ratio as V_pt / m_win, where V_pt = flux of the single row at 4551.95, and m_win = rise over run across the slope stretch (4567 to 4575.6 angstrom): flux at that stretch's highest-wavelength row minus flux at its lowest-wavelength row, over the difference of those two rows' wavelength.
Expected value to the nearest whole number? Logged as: 282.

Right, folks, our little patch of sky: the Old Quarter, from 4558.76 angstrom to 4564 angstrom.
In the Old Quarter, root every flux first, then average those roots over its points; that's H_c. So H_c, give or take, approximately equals 7.02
